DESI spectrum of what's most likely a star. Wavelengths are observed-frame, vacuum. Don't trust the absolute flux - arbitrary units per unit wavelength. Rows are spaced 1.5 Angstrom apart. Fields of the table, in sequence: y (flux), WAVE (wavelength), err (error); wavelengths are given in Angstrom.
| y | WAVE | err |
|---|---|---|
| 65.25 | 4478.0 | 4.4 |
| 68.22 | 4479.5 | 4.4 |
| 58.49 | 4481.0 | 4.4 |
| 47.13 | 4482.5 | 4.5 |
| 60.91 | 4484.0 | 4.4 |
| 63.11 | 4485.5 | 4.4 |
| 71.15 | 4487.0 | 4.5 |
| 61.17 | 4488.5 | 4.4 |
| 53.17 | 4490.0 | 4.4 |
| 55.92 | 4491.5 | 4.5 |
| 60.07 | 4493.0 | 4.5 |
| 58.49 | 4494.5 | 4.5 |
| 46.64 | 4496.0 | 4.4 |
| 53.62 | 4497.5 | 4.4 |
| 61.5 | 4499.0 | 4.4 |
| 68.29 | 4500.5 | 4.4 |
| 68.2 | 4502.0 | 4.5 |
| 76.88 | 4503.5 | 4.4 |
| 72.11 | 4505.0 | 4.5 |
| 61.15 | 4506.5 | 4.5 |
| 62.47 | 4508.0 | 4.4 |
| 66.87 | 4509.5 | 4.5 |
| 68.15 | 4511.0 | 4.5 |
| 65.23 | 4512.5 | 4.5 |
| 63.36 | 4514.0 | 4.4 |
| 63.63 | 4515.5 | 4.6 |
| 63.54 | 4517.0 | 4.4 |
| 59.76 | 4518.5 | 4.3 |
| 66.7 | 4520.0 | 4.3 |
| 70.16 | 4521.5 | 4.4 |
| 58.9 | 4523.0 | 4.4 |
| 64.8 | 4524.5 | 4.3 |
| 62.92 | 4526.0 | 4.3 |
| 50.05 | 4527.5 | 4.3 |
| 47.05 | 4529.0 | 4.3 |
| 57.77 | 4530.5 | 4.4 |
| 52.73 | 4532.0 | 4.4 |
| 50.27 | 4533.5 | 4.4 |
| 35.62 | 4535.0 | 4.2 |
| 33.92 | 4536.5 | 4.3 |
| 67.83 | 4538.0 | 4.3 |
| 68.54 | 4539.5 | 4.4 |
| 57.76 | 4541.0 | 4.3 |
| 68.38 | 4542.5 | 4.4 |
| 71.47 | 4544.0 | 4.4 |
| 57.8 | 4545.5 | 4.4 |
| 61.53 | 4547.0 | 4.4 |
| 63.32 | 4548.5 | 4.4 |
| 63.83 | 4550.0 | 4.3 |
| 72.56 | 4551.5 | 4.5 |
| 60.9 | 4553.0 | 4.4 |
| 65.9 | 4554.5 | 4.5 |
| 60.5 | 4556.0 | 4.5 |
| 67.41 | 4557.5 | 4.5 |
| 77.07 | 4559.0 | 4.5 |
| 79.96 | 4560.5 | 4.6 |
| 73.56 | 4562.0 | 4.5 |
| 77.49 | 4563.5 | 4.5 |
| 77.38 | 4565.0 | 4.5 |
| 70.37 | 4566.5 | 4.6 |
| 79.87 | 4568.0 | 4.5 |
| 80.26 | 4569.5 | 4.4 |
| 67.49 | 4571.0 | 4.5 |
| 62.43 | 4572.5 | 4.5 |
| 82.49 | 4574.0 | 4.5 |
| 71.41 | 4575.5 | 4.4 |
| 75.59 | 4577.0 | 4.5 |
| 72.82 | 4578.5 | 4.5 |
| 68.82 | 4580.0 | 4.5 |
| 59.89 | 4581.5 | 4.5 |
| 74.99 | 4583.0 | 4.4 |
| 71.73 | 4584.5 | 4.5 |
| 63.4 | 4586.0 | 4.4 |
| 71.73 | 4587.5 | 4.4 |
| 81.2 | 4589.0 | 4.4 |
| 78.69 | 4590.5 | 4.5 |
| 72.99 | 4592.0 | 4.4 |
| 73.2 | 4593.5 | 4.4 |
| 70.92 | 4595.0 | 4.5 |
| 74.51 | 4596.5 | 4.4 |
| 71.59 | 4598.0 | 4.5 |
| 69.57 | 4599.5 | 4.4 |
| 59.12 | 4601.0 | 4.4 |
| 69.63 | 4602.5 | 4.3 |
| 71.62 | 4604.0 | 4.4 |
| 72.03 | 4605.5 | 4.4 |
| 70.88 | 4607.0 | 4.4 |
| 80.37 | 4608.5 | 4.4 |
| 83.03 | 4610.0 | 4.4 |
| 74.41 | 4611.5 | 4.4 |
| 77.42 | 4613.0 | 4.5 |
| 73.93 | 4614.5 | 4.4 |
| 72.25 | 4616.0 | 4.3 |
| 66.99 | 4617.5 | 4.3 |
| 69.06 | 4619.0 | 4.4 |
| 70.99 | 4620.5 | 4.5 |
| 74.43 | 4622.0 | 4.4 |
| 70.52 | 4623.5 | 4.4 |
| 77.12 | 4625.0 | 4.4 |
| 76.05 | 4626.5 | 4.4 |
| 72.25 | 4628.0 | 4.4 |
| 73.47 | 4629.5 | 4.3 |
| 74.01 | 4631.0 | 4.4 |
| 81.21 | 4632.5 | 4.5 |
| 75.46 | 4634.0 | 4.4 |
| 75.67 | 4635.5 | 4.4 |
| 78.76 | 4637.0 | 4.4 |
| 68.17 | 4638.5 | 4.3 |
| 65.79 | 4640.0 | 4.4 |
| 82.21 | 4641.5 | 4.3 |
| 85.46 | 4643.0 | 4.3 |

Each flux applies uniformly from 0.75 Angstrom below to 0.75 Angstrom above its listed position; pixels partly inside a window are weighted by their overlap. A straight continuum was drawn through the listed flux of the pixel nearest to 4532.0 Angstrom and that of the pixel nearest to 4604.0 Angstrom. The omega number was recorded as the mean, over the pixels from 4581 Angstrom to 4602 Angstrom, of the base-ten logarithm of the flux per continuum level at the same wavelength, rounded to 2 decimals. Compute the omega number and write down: 0.02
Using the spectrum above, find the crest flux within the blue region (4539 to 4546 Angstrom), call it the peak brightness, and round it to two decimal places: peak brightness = 71.47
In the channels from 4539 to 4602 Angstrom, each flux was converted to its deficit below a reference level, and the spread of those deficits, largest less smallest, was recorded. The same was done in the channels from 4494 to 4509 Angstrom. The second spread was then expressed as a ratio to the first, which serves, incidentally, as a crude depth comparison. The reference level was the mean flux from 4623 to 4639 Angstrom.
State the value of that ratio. 1.2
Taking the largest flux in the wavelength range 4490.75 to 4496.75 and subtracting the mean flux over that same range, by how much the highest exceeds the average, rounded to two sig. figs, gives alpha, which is 4.8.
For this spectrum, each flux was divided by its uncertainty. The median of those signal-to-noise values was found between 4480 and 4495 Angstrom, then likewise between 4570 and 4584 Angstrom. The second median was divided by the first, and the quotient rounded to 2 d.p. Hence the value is 1.21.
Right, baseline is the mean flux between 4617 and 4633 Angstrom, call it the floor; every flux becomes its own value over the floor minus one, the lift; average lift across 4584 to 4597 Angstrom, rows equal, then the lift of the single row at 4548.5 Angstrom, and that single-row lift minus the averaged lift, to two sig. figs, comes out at -0.13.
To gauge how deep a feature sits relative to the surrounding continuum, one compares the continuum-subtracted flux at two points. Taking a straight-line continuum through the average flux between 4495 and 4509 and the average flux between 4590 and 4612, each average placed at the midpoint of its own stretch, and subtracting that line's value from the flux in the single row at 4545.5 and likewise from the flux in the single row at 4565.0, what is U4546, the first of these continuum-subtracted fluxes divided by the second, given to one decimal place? -1.2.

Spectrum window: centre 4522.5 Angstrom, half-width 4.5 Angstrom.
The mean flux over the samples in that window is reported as 64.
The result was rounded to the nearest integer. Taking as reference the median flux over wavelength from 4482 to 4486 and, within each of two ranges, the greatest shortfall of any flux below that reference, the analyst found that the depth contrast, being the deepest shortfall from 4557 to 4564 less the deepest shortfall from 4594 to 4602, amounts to -8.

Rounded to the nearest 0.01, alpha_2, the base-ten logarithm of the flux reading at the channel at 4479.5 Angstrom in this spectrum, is 1.83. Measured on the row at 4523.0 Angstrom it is 1.77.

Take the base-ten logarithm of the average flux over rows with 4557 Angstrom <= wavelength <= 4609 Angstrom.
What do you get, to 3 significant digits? 1.86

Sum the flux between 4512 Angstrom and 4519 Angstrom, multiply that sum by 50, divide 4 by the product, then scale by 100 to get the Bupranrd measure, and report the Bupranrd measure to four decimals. 0.0254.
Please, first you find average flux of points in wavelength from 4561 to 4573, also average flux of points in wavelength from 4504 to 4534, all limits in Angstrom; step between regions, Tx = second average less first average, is -12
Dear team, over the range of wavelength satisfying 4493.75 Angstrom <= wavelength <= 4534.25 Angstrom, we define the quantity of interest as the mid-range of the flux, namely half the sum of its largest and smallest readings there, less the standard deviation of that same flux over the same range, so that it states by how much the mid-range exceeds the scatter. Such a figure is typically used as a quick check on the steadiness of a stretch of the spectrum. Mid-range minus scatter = 54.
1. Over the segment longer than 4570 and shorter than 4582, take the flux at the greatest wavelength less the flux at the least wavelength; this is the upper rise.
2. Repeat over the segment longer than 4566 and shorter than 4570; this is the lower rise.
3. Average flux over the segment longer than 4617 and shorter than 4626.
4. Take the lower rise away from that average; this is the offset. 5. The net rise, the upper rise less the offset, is -69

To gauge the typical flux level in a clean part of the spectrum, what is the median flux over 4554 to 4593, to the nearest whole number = 73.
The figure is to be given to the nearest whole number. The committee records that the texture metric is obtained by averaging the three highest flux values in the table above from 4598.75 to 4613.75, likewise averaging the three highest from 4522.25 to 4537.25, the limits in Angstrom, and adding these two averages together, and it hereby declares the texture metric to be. 142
